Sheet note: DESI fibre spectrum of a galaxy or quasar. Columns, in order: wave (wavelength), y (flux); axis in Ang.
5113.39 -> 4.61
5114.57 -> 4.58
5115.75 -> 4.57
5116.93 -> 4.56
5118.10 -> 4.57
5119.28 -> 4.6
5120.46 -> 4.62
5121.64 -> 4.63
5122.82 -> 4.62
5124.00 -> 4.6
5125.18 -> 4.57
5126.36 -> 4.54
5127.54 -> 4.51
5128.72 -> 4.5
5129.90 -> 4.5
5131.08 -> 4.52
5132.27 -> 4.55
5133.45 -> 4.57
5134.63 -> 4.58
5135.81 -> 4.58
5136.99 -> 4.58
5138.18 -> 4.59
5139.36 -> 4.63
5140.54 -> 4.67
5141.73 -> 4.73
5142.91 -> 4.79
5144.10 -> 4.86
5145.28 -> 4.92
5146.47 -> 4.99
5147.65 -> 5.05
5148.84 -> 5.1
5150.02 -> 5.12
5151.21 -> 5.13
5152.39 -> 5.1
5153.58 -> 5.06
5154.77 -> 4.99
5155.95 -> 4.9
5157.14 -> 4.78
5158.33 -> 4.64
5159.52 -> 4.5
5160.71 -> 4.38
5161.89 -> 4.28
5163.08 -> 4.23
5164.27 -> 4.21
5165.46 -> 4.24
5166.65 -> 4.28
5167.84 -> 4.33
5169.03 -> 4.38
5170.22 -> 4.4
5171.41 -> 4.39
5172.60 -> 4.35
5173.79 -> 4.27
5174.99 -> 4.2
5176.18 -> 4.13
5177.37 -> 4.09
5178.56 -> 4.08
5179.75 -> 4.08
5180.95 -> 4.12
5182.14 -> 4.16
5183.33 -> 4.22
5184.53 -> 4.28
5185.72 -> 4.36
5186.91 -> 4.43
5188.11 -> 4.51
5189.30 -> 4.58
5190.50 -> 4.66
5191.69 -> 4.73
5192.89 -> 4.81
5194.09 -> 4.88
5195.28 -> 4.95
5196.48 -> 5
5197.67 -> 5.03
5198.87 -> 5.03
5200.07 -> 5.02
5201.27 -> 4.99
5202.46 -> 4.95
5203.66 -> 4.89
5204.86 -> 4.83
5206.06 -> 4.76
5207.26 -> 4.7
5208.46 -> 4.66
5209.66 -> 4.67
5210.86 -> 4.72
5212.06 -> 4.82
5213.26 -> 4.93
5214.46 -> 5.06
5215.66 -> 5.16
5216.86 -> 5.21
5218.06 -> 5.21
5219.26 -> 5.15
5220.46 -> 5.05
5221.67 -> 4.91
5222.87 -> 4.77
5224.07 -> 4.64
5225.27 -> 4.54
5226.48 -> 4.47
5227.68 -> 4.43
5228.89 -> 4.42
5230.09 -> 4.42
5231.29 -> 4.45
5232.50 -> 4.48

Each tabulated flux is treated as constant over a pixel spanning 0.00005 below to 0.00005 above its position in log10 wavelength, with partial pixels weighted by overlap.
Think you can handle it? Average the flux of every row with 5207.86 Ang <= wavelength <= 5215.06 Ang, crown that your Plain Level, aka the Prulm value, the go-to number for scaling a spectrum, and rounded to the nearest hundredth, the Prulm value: 4.81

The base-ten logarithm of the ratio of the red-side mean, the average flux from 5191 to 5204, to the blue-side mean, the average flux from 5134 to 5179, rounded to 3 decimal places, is 0.031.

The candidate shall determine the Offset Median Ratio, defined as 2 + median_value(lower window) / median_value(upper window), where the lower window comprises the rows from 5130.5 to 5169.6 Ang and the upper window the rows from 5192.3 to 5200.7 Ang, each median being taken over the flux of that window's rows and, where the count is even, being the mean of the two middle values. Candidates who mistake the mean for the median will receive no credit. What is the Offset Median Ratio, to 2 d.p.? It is 2.93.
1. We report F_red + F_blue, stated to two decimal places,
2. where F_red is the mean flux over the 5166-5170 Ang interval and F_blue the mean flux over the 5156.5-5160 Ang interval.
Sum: 8.97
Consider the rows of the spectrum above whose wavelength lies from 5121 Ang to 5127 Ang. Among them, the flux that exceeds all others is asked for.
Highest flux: 4.63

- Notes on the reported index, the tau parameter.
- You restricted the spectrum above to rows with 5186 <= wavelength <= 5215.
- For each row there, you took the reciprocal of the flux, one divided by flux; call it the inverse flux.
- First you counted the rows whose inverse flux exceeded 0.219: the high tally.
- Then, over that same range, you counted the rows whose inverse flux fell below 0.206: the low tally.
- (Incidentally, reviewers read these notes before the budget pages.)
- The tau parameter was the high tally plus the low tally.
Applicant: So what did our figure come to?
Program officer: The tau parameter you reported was 13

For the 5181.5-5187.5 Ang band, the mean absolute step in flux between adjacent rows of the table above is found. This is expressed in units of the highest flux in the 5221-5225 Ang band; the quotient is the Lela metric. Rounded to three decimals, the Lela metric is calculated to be 0.014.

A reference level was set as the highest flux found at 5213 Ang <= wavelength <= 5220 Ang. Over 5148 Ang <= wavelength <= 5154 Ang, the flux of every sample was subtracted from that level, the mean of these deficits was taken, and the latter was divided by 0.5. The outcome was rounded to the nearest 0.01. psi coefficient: 0.22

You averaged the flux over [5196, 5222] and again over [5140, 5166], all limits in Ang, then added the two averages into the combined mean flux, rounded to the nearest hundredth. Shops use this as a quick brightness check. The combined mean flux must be 9.70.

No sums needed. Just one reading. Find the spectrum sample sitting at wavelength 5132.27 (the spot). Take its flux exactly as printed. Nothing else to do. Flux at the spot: 4.55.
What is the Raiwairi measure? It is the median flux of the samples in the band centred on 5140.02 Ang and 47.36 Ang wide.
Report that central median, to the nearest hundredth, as 4.61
